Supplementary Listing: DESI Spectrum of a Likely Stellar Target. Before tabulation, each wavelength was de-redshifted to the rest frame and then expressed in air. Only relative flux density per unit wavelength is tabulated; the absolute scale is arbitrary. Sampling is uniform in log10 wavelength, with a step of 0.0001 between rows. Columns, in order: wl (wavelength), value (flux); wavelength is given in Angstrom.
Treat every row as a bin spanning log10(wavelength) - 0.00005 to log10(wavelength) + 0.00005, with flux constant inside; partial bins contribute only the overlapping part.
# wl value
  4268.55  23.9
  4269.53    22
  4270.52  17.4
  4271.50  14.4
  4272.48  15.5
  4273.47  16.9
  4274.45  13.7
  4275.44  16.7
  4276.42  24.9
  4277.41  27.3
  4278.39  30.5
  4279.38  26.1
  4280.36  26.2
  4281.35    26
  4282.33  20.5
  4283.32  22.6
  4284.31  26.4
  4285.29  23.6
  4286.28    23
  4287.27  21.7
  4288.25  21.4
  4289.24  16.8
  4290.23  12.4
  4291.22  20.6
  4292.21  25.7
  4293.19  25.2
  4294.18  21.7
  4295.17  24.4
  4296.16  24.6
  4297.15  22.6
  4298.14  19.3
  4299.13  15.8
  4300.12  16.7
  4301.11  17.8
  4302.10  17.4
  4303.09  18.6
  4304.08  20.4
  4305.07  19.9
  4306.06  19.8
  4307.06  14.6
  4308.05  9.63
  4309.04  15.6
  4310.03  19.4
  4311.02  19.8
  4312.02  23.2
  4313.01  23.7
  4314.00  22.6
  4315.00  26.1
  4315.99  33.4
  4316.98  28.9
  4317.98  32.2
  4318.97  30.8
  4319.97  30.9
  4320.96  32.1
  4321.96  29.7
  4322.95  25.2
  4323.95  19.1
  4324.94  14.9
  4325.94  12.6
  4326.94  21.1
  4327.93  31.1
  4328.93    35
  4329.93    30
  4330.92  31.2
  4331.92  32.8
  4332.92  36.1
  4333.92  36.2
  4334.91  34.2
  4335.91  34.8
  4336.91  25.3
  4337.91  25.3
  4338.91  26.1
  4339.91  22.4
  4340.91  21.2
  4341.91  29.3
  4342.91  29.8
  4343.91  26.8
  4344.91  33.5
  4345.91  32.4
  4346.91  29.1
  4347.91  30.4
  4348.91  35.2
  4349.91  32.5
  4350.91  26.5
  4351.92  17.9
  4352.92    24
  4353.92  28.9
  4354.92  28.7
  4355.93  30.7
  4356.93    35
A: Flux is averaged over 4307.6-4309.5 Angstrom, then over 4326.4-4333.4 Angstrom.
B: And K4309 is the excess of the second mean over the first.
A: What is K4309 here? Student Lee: 18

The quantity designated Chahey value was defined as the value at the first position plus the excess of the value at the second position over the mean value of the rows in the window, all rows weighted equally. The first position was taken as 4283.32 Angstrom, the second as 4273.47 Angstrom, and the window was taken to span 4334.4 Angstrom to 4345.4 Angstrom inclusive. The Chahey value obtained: 11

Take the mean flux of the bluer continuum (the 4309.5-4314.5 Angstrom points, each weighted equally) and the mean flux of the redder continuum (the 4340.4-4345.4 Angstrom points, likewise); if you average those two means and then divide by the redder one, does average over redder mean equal 0.89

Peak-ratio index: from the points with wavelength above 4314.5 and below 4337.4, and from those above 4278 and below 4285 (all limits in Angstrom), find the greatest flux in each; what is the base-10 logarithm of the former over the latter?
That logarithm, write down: 0.074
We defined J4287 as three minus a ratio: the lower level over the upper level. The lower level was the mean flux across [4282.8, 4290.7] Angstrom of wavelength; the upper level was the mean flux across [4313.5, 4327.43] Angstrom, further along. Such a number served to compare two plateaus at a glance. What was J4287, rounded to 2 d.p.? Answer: 2.18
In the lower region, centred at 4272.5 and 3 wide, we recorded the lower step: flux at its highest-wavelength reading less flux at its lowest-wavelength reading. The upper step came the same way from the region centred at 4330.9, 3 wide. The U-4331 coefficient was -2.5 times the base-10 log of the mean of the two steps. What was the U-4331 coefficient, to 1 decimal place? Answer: -1.1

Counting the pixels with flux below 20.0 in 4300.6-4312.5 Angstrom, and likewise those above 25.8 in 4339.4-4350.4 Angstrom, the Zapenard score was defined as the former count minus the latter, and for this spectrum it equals 1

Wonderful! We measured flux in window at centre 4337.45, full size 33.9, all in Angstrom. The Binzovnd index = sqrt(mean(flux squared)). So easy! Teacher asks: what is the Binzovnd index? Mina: 29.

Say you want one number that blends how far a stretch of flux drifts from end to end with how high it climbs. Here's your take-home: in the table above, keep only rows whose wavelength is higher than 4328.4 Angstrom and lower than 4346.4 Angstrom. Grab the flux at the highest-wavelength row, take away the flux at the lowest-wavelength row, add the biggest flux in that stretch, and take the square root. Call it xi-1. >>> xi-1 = 5.8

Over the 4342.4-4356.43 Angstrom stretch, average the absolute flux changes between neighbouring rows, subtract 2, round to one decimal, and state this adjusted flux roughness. 1.9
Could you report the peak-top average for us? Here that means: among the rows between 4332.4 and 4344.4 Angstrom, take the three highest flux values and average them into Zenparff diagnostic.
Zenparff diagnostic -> 36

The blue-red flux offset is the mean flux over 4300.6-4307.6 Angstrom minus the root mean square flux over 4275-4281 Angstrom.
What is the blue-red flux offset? -7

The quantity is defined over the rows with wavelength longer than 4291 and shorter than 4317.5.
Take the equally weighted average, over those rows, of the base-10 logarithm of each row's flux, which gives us 1.31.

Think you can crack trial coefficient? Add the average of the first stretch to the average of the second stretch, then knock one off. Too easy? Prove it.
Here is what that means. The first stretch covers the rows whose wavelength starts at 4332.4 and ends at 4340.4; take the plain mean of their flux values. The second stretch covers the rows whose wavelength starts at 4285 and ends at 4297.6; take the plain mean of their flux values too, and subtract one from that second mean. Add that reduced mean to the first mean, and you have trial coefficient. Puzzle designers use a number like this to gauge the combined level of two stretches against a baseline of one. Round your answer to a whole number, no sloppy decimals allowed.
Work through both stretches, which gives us 51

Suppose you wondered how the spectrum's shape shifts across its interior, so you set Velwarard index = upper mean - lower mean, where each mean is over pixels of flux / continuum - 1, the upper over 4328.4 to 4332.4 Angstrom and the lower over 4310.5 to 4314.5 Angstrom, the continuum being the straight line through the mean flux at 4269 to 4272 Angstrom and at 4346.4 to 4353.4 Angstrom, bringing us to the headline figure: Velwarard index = 0.3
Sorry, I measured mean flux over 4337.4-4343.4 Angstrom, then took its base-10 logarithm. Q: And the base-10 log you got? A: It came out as 1.41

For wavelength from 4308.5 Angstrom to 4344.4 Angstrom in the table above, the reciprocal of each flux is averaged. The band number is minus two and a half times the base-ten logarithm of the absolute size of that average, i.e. 3.50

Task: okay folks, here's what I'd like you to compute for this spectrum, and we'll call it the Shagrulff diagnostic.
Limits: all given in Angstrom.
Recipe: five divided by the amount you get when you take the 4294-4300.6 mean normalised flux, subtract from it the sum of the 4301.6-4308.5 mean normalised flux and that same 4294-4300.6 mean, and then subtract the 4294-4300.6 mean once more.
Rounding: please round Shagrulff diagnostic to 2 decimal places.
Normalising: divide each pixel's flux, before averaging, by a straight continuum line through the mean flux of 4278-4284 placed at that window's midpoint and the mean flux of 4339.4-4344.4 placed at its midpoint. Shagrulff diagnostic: -3.36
